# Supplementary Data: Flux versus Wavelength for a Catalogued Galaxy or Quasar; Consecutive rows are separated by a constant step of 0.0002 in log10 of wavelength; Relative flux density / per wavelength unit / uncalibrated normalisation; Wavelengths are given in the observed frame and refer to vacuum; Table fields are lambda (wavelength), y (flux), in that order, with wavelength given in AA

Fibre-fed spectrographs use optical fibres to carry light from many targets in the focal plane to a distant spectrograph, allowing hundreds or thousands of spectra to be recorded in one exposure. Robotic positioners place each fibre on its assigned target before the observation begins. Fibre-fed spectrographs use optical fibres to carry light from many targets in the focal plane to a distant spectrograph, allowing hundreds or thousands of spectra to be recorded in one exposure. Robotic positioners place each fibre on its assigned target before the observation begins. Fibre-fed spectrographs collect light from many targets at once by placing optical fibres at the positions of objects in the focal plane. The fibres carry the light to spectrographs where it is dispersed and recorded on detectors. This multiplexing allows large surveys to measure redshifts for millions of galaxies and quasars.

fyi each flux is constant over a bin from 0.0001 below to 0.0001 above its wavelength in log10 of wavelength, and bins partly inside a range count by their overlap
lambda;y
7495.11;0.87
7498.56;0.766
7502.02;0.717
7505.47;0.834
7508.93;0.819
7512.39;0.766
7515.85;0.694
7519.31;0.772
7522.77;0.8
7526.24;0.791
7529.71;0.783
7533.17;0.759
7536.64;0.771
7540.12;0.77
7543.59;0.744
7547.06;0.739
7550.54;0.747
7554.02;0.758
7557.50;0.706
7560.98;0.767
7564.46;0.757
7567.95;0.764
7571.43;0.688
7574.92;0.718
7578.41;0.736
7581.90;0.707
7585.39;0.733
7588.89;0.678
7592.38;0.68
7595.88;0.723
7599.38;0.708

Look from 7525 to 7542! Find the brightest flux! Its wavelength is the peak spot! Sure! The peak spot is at 7526.24 AA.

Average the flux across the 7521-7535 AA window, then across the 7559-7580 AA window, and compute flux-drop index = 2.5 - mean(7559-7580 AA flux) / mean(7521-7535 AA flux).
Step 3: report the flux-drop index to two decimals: 1.56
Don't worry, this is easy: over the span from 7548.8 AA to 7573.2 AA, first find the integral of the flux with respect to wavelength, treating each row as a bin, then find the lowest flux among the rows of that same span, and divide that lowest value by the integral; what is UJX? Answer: 0.038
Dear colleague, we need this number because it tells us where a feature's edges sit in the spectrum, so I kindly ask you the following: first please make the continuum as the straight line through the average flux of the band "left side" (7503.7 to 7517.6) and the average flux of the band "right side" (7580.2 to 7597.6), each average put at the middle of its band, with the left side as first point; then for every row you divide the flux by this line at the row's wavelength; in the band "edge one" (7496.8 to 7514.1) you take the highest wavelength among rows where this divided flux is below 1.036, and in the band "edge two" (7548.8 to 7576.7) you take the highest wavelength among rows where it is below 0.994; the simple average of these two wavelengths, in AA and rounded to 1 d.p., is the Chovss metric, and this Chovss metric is 7541.9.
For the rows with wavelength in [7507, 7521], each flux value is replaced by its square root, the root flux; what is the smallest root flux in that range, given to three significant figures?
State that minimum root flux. 0.833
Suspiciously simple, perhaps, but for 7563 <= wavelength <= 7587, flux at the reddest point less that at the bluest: -0.02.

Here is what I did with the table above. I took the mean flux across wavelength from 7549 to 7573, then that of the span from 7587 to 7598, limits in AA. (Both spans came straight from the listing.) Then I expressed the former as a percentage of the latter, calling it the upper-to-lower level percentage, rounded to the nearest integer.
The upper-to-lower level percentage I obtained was 107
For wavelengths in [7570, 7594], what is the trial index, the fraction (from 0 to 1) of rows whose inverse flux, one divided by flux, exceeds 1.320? 1.00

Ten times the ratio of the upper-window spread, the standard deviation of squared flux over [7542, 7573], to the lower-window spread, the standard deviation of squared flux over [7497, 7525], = 5.4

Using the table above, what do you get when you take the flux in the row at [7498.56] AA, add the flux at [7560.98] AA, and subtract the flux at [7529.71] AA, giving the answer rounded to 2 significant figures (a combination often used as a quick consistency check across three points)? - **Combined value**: 0.75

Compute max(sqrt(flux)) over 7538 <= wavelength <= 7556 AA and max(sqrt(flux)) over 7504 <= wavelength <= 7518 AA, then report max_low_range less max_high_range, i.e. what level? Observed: 0.036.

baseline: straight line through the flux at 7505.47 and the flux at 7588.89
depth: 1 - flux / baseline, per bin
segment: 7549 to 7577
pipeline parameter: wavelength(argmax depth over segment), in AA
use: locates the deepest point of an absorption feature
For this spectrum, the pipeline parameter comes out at 7557.50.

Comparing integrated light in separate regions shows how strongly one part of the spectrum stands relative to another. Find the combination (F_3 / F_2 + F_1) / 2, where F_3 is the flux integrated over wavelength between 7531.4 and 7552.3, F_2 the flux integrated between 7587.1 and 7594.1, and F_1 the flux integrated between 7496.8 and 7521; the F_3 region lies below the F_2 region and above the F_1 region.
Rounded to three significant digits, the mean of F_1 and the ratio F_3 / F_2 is 10.9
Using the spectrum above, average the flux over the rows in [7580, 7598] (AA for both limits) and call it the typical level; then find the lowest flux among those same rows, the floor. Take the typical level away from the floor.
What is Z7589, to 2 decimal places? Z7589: -0.03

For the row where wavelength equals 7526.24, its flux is 0.791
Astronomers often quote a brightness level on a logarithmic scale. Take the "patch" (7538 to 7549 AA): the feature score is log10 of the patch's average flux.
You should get -0.124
